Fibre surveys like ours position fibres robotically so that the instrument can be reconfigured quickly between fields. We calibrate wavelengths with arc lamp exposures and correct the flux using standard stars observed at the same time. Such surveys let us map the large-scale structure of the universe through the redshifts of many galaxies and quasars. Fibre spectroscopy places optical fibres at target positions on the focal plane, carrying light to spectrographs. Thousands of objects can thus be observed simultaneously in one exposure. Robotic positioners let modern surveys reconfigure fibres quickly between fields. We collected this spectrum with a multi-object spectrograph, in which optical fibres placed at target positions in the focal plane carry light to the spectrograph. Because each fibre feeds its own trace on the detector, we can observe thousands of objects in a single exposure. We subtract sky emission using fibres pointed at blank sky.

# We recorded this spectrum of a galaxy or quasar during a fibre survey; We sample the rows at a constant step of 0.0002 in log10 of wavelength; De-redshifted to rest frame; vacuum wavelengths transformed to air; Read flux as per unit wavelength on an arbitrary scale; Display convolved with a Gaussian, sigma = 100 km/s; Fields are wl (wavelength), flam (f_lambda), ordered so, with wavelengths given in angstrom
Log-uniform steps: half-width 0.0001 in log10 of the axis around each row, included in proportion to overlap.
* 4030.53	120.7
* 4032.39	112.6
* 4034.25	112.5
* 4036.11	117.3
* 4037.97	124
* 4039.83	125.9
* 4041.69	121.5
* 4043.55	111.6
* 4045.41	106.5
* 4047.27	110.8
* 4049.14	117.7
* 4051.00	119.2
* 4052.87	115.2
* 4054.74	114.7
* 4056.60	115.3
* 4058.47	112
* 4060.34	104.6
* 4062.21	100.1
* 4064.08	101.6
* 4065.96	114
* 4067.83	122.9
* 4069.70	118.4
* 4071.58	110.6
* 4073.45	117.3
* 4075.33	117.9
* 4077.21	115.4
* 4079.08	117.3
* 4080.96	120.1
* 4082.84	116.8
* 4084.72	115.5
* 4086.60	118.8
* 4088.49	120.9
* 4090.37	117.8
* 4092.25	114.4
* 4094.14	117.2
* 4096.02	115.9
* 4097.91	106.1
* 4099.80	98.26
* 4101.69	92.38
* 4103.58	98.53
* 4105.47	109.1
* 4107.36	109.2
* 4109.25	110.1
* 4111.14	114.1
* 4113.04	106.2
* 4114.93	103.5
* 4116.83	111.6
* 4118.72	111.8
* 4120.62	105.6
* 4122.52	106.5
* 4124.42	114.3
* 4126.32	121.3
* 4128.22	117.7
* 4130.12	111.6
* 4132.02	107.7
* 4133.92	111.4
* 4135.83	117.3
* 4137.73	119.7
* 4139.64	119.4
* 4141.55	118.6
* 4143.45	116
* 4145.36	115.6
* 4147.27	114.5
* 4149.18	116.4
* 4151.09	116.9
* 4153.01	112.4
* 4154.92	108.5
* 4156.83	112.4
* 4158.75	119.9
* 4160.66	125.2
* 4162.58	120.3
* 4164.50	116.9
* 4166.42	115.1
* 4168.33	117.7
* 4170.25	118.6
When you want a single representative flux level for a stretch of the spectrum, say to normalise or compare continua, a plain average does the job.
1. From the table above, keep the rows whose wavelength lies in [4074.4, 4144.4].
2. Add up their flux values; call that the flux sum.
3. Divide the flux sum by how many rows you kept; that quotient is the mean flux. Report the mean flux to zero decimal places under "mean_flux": 113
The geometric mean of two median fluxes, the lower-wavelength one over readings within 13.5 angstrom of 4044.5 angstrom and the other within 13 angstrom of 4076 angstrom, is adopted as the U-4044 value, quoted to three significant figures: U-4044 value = 116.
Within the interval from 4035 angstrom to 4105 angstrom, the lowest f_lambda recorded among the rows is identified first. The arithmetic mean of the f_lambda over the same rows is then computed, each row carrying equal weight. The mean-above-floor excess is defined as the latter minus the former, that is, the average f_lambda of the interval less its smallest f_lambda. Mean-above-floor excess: 21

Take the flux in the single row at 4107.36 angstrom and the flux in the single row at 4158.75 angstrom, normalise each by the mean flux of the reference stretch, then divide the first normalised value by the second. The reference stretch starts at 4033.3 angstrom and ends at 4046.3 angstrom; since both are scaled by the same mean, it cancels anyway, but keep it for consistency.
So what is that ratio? 0.91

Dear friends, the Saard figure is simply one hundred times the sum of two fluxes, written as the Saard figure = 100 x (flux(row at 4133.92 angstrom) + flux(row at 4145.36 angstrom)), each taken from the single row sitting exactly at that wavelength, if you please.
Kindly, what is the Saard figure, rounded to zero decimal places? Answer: 22700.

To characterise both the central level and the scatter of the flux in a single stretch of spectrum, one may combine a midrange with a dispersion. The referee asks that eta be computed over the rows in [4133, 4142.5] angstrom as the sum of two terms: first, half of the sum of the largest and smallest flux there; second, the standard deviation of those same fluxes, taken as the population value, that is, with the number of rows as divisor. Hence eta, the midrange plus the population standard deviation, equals 119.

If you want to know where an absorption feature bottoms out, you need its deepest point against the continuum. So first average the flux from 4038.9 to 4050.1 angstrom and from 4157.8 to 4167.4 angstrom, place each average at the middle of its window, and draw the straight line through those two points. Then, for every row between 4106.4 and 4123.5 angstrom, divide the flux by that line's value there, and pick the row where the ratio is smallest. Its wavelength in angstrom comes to 4114.93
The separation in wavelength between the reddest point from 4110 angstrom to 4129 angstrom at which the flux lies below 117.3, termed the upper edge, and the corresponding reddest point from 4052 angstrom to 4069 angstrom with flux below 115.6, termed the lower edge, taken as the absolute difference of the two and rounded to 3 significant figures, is 58.5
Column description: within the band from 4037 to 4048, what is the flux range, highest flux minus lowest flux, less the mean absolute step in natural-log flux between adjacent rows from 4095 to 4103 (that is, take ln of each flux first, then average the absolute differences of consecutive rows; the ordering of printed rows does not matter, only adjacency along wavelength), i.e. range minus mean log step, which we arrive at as 19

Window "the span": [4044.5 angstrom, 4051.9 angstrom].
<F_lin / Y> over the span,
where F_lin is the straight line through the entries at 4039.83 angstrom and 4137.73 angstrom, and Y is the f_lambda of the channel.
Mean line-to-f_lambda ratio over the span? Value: 1.11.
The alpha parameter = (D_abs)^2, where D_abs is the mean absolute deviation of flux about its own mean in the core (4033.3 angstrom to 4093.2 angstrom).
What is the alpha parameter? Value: 19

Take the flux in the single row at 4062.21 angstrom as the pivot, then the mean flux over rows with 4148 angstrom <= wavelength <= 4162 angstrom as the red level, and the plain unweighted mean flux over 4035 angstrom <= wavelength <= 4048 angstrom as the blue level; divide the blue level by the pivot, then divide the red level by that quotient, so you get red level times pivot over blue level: 99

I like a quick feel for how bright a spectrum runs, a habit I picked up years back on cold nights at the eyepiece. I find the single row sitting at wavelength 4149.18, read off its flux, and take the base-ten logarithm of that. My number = 2.07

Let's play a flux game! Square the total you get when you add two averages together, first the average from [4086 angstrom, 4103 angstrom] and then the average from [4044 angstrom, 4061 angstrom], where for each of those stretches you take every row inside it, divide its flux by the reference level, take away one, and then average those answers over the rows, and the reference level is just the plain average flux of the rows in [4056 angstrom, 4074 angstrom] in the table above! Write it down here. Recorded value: 0.0001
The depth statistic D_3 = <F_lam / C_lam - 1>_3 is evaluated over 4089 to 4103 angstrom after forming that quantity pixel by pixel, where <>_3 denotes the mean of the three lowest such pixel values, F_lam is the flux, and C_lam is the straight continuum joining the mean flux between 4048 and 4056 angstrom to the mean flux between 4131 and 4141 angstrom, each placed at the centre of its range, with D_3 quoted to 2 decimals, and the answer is -0.15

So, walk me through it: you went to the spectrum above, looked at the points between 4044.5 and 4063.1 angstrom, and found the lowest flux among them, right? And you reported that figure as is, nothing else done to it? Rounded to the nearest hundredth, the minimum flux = 100.10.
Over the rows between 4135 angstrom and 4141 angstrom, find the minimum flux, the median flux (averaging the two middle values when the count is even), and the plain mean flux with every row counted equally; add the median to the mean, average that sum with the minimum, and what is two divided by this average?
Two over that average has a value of 0.0113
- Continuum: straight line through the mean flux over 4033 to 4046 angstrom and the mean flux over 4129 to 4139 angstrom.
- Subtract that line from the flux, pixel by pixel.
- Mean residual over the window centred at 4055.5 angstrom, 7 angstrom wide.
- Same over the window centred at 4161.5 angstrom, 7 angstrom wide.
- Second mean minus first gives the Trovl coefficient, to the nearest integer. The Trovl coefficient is 10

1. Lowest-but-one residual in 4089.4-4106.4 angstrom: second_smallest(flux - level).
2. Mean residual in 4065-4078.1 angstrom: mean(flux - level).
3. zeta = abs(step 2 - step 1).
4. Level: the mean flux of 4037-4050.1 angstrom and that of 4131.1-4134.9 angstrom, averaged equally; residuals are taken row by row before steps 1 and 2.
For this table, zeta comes 18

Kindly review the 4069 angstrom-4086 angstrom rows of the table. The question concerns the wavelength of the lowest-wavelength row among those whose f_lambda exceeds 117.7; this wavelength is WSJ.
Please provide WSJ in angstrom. 4069.70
